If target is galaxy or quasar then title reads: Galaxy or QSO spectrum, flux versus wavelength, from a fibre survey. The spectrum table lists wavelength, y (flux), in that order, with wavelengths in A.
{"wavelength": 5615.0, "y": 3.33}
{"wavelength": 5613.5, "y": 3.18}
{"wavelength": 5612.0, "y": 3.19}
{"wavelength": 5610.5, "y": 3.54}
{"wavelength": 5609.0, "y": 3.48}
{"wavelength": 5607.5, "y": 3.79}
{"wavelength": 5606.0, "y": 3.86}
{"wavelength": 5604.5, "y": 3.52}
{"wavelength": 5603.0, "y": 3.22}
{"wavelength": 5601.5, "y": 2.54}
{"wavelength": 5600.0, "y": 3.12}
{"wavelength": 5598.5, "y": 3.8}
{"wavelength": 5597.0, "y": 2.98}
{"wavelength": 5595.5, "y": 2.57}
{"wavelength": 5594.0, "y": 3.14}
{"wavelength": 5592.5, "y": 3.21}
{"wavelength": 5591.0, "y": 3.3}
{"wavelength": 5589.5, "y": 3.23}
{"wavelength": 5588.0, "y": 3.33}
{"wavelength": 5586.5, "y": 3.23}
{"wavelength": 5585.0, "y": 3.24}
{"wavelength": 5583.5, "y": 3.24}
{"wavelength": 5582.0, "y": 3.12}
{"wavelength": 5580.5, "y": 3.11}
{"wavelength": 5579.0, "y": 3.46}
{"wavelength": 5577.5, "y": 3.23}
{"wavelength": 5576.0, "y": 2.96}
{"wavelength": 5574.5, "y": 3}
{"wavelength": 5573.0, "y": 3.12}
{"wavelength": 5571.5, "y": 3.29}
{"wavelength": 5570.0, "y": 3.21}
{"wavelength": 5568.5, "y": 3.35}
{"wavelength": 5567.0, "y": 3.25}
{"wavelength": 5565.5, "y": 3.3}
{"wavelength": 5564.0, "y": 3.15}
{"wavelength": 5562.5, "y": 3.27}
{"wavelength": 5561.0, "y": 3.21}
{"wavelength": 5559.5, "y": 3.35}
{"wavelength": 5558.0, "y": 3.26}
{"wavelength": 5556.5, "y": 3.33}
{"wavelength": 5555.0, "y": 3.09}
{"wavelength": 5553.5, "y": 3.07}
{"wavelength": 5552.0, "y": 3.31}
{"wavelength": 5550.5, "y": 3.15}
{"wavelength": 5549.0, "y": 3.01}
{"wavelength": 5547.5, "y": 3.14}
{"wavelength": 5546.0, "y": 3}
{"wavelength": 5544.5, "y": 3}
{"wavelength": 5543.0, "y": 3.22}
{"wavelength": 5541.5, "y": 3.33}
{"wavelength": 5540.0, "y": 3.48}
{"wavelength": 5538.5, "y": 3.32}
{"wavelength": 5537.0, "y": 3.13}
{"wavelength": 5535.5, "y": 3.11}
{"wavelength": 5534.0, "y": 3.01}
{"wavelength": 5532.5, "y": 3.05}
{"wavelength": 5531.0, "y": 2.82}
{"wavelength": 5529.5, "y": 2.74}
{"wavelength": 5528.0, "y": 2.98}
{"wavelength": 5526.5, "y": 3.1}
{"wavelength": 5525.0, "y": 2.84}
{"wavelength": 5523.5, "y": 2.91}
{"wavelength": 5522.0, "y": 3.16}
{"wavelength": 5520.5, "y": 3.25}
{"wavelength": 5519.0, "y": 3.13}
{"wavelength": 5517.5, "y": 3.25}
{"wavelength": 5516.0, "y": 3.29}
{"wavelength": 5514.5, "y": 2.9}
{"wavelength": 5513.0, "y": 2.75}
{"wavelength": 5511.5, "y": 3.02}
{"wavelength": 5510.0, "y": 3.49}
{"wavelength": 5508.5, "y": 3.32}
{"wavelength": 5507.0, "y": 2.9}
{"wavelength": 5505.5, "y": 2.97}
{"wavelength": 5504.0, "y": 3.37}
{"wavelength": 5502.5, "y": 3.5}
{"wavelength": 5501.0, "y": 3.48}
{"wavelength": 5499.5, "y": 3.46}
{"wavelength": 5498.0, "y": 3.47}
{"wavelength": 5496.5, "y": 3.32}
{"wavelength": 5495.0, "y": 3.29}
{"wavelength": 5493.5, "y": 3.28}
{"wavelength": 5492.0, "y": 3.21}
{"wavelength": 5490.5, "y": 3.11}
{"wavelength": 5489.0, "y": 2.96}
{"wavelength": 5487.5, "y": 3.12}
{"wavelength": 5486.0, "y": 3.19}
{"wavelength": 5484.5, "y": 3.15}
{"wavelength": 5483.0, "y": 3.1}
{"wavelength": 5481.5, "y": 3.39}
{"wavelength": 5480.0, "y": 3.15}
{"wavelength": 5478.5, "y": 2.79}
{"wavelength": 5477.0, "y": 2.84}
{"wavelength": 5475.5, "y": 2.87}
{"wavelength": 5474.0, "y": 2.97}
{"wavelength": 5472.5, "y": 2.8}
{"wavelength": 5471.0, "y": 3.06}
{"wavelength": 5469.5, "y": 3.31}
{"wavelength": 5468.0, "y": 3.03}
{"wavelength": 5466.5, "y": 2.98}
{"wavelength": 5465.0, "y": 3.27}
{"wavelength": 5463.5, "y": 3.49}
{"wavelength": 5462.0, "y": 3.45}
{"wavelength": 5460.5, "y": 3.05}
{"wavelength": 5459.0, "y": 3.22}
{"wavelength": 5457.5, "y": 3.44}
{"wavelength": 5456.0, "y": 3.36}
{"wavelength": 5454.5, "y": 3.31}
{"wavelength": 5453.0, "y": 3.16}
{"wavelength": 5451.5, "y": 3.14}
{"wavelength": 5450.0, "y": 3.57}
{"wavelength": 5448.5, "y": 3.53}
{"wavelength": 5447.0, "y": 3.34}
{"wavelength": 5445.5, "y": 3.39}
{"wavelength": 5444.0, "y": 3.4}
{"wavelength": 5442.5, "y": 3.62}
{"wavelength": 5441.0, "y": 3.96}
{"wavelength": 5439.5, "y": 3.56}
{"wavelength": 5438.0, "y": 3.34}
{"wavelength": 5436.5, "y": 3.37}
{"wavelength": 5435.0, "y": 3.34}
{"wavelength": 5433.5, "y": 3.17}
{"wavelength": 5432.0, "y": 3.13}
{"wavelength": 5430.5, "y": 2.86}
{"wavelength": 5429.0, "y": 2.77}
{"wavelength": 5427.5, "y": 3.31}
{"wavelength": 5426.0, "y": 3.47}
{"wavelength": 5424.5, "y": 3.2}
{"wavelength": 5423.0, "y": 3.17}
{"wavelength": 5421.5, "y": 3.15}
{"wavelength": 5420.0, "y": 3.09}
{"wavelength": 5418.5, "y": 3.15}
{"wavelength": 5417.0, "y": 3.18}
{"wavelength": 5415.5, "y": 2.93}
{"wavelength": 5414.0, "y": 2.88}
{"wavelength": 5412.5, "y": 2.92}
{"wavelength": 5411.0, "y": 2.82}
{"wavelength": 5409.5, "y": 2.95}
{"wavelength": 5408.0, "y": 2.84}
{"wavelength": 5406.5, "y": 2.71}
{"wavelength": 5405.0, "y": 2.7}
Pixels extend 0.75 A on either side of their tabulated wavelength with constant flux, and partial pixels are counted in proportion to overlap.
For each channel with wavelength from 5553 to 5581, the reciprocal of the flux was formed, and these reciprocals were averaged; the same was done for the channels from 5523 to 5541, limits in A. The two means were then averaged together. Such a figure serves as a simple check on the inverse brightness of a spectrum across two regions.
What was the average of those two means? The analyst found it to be 0.321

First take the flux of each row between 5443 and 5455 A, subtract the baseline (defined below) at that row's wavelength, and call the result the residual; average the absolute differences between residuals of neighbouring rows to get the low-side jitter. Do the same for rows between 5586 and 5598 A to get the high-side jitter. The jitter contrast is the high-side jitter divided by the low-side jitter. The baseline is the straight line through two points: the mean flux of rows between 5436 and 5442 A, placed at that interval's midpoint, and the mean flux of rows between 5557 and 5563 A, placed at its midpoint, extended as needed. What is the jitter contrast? 1.6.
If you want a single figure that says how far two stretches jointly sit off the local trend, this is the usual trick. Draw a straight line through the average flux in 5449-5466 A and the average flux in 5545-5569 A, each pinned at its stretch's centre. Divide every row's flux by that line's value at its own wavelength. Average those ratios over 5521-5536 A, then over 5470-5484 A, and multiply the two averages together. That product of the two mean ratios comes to 0.84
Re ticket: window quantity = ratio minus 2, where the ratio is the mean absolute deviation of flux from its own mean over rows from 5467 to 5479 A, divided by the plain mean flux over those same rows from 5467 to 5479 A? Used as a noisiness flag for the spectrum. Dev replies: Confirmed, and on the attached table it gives -1.955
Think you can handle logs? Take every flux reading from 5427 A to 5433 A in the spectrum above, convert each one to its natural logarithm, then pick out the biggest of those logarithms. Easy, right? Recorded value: 1.20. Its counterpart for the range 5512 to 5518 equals 1.19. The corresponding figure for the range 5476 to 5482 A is 1.22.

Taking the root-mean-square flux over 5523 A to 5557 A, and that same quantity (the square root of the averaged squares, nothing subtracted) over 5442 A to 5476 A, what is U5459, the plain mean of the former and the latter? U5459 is 3.18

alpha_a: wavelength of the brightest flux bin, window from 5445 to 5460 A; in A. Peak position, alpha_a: 5450.0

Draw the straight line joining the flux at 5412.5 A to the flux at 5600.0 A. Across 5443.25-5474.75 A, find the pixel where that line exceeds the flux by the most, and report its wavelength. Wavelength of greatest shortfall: 5472.5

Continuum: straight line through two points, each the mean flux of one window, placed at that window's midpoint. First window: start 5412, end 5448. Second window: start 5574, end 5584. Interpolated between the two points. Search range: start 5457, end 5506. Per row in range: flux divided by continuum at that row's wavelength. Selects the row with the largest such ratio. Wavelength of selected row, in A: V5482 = 5502.5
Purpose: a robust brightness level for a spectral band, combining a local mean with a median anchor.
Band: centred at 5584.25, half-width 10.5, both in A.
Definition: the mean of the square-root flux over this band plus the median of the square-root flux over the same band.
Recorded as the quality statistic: 3.59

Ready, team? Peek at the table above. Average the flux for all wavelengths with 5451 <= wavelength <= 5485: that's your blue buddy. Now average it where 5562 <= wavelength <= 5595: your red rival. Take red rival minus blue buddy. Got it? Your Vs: 0.07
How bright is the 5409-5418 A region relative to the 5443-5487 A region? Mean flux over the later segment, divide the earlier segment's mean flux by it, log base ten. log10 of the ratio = -0.04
